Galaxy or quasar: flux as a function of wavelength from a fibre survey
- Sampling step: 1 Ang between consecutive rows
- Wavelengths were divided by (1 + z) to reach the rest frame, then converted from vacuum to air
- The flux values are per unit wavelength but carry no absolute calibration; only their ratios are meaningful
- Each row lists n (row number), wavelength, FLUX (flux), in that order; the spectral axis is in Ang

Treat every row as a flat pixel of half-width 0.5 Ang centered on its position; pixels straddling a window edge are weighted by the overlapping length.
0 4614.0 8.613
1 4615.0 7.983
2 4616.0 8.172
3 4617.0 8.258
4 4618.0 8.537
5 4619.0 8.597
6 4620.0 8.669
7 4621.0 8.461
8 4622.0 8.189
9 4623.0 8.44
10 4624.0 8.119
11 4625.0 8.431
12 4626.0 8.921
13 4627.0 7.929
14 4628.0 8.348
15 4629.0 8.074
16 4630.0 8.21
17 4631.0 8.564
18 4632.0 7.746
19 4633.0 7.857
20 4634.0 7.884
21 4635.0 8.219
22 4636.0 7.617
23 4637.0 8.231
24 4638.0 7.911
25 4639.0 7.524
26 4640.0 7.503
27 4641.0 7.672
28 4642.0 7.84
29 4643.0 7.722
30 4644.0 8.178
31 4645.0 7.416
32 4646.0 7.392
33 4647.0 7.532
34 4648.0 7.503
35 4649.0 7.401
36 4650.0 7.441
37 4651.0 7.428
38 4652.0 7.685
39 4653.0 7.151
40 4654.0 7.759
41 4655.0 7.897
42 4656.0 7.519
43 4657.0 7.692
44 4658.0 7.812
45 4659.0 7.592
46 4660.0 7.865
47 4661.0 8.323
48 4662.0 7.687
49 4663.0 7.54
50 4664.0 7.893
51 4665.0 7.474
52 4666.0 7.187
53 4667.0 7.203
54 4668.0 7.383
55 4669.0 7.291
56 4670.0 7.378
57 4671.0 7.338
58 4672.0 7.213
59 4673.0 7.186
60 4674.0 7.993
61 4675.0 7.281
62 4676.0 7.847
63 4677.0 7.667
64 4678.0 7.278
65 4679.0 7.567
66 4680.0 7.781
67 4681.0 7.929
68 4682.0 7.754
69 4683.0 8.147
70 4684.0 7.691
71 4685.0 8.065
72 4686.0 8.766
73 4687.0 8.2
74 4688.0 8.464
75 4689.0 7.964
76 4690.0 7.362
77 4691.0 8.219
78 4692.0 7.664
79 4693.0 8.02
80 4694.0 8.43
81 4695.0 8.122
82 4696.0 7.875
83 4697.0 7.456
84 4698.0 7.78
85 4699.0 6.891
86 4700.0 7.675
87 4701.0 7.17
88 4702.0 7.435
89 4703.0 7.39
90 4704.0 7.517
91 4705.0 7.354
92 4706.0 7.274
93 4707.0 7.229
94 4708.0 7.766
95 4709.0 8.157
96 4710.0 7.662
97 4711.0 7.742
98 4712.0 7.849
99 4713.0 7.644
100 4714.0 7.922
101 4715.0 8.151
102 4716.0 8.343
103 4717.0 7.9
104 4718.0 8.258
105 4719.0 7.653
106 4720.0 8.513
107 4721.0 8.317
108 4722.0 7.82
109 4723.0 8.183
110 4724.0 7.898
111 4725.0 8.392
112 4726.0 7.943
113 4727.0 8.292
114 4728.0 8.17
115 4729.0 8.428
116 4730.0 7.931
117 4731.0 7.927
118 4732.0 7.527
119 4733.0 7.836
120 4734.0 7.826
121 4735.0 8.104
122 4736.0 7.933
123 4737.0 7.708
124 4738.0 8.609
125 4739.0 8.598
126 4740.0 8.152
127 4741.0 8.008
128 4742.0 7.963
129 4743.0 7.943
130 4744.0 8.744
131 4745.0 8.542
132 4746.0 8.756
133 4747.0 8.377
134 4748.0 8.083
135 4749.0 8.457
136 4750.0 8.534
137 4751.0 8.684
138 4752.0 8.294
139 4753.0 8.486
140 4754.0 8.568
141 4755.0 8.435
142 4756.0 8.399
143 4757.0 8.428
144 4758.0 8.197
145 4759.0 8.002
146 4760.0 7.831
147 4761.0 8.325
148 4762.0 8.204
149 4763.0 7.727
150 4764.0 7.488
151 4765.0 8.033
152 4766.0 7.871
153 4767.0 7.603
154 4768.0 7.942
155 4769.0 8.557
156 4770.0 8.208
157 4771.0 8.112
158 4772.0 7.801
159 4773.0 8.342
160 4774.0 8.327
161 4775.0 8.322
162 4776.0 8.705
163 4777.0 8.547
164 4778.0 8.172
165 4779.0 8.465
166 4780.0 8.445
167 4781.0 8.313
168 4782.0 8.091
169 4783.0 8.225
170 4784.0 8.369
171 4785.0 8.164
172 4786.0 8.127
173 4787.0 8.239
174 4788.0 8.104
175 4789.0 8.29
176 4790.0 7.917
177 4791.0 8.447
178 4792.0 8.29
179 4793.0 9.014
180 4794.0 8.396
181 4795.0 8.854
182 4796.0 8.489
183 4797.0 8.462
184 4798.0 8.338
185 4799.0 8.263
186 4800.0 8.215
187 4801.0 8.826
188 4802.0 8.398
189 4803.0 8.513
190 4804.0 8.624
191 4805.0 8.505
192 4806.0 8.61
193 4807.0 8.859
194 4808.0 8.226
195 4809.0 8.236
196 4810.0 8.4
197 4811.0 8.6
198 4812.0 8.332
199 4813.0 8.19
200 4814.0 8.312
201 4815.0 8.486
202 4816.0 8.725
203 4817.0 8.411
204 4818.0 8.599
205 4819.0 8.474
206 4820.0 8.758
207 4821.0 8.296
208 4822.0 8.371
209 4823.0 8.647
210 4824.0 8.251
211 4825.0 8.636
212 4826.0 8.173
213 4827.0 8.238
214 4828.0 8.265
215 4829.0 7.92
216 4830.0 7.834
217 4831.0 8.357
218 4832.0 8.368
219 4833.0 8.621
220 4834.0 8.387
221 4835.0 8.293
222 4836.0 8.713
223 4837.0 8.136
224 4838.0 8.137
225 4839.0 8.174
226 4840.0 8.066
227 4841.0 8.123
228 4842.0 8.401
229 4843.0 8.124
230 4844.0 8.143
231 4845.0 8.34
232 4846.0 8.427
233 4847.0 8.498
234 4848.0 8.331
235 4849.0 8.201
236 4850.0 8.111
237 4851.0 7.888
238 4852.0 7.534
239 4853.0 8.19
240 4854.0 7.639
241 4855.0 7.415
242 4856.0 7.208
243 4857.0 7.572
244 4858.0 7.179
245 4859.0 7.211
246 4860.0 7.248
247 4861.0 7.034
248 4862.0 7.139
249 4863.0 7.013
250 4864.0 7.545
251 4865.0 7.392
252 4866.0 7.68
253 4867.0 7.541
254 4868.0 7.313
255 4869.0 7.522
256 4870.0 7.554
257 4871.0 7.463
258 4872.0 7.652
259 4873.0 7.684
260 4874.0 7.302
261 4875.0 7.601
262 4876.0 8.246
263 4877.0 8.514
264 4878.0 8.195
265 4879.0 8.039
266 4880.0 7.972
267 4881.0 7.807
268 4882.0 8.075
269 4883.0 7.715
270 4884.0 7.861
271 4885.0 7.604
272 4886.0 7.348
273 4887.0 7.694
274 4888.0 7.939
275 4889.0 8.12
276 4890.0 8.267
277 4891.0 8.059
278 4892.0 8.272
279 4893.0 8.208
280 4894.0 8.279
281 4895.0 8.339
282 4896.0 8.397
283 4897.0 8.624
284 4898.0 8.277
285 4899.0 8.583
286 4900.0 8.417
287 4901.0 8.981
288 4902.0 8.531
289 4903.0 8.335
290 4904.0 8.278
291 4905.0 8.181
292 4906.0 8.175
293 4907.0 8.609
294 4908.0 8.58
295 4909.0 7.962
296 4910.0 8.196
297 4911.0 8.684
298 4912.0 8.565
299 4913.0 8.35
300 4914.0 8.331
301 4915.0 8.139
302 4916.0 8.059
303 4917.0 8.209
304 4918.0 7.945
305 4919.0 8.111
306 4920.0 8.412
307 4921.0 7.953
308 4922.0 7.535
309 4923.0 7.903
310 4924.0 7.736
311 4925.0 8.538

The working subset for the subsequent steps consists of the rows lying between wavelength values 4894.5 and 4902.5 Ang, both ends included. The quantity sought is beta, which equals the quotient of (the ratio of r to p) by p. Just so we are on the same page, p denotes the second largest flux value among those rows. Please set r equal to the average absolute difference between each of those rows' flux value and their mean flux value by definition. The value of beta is 0.0022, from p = 8.624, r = 0.161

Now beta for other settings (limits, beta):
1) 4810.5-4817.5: 0.0019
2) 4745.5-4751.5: 0.0023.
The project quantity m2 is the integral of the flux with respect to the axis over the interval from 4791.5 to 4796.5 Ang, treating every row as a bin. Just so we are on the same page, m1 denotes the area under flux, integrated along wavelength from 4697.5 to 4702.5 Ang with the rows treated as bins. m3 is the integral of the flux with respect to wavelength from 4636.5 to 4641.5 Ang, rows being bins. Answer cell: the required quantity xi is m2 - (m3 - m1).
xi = 41.2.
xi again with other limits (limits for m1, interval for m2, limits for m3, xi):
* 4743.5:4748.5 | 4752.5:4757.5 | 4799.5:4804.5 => 42.2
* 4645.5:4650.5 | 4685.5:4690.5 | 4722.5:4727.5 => 37.3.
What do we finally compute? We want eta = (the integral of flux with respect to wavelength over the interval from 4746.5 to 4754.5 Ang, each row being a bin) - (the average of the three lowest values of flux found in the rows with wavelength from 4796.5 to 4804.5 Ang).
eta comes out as 59.2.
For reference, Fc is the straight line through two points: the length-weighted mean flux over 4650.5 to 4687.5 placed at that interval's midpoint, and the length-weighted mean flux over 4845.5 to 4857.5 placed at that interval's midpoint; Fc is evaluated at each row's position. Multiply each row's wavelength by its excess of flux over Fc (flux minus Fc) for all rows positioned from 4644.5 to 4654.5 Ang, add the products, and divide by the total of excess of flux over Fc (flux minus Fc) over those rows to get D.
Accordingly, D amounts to 4649.0 Ang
